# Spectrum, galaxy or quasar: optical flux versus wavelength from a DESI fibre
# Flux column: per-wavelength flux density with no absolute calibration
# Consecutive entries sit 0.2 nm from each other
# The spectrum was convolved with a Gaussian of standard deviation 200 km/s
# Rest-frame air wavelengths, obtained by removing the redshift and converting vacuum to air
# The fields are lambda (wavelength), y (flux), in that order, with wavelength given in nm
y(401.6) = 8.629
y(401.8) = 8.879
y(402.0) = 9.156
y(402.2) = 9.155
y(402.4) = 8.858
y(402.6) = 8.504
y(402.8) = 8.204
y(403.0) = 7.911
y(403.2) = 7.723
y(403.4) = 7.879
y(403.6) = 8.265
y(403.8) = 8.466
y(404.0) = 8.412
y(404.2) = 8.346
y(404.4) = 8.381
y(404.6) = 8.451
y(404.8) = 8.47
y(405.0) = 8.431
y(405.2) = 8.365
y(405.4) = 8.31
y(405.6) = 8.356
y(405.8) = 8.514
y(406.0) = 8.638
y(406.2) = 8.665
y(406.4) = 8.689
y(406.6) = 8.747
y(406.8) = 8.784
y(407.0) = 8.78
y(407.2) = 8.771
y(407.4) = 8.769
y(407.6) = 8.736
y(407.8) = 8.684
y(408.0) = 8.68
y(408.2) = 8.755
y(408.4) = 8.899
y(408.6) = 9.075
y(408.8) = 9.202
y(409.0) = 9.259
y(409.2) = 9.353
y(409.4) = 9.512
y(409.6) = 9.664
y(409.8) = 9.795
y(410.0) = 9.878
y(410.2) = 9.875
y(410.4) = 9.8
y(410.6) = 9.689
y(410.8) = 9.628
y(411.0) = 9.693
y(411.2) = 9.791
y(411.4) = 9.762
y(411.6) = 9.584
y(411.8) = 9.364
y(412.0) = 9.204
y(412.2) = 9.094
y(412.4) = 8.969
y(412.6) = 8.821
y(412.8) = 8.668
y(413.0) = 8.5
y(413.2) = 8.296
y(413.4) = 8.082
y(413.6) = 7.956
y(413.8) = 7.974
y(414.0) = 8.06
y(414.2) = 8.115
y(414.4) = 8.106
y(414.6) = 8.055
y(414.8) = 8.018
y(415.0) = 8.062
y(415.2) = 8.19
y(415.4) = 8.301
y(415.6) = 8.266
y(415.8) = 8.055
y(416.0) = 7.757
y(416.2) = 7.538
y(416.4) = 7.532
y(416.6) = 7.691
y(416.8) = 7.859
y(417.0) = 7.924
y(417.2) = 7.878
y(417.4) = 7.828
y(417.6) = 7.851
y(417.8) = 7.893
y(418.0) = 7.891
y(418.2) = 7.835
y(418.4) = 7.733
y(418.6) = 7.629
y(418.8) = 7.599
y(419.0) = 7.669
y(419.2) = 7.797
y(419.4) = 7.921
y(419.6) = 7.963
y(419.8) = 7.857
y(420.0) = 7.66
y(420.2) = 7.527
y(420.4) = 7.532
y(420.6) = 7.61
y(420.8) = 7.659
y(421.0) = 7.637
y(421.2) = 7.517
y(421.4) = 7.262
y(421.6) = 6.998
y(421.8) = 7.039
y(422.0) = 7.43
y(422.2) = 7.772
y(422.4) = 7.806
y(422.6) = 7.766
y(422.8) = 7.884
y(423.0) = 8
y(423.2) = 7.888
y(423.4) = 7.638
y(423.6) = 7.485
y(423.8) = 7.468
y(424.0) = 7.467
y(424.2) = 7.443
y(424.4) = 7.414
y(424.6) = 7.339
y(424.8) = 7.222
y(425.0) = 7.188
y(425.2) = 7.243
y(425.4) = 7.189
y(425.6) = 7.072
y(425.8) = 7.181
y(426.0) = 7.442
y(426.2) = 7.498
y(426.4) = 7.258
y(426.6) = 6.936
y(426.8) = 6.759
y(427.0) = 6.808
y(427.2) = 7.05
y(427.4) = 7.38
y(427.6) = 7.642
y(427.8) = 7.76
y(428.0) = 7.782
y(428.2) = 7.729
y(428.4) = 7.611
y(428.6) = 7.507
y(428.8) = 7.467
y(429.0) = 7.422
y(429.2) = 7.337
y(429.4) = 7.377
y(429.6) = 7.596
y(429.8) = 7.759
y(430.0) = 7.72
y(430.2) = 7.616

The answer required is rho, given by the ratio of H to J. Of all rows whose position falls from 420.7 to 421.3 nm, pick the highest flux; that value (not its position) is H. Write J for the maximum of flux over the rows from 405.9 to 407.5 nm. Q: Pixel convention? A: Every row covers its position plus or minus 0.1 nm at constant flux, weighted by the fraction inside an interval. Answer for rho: 0.87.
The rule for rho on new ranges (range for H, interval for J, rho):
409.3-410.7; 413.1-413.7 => 1.19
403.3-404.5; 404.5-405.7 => 1.00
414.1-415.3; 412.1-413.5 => 0.90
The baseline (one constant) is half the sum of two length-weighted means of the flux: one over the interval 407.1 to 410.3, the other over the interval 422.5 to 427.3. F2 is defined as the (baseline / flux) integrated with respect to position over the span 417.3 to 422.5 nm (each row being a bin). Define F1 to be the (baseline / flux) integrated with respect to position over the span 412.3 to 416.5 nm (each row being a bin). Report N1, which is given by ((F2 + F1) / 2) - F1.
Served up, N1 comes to 0.7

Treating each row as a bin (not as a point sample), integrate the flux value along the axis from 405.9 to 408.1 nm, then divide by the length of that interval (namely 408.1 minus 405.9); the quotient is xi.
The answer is 8.7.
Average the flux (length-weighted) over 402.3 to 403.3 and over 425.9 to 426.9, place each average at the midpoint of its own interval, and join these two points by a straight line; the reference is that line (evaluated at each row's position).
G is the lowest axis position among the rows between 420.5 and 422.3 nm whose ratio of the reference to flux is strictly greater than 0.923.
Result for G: 420.6 nm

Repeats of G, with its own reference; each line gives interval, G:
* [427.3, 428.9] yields 427.4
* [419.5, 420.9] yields 419.6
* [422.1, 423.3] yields 422.2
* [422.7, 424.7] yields 422.8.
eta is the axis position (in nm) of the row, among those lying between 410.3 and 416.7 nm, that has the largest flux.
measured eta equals 410.4 nm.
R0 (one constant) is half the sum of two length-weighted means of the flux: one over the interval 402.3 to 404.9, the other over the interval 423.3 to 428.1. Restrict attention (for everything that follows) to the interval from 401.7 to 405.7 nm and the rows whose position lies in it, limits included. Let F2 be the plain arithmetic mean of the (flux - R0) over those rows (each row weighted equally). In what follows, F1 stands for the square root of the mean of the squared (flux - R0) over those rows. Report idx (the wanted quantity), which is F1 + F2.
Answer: 1.3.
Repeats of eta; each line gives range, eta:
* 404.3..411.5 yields 410.0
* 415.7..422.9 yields 415.8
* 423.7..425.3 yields 423.8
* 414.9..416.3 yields 415.4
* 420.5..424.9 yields 423.0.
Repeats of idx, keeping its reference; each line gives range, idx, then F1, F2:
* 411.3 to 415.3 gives 1.7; 0.94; 0.7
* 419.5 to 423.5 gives 0.1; 0.33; -0.2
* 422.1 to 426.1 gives 0.1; 0.41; -0.3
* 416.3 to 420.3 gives 0.1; 0.14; 0.0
